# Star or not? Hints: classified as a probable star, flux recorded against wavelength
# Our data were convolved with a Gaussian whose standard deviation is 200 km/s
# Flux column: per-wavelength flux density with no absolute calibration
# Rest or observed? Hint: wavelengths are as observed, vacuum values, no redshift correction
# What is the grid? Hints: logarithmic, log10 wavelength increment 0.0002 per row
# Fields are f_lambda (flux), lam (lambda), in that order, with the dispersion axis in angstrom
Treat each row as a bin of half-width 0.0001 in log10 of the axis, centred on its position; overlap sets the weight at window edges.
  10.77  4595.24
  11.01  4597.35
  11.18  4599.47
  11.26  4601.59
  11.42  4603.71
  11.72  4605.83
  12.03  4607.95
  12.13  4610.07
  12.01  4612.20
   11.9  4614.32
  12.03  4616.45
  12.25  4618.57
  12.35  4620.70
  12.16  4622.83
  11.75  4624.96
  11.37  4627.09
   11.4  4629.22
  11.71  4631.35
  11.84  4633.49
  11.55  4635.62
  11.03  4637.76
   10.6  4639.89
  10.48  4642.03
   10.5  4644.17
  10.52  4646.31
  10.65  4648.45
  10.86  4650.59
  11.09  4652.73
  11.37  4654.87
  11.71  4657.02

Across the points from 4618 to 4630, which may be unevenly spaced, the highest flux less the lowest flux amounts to 1.0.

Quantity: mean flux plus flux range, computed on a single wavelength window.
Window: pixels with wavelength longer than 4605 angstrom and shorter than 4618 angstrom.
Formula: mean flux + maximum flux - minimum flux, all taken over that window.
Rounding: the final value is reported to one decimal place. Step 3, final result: 12.4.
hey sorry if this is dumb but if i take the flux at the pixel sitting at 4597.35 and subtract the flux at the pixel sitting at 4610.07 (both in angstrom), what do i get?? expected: -1.1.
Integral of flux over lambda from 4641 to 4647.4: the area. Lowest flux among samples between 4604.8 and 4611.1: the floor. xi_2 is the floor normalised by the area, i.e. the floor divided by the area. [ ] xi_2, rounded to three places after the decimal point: 0.174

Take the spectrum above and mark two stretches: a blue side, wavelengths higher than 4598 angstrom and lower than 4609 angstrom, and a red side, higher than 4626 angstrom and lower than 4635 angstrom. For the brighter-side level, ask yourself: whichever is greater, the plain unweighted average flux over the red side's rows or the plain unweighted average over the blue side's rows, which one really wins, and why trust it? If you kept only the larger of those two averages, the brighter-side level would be 11.6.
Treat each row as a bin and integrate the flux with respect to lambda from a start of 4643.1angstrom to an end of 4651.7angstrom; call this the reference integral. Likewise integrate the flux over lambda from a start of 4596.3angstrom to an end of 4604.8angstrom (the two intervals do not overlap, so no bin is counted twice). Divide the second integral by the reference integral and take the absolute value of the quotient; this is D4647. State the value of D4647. 1.04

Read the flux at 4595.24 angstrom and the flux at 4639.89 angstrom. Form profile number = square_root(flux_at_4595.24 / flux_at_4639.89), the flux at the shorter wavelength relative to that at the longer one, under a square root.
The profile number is 1.01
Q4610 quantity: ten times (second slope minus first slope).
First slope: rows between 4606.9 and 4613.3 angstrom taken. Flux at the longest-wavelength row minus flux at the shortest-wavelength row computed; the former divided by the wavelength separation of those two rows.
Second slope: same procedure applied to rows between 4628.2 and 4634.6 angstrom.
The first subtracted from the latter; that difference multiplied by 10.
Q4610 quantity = 1.1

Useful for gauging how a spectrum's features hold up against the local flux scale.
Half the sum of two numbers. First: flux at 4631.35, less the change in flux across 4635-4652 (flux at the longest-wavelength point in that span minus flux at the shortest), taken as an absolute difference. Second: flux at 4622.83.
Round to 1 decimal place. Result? 12.3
